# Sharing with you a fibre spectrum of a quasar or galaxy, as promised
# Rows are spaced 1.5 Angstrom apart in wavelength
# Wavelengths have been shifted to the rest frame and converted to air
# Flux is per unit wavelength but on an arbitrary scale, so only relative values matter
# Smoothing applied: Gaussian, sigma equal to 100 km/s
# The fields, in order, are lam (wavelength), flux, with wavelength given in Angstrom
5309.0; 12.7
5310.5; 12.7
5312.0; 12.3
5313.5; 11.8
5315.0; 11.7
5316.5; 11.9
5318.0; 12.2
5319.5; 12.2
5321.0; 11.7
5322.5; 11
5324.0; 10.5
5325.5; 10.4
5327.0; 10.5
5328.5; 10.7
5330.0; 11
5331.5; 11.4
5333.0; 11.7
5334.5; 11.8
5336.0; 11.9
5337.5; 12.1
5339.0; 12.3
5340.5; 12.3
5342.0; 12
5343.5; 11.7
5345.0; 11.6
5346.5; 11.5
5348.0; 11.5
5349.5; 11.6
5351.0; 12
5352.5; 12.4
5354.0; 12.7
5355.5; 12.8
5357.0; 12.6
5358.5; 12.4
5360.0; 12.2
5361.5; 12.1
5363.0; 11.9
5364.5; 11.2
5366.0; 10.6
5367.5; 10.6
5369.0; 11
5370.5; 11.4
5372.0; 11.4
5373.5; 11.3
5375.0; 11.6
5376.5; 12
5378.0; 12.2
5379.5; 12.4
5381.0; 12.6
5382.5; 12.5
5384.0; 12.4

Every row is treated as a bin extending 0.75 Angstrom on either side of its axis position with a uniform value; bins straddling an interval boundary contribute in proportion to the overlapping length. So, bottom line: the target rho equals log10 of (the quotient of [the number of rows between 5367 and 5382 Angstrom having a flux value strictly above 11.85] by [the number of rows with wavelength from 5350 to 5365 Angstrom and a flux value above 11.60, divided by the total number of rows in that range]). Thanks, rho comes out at 0.6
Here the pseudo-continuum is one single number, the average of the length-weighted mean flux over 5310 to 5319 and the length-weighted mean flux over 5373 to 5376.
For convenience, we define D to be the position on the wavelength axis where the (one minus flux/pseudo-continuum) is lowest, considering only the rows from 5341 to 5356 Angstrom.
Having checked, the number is 5355.5 Angstrom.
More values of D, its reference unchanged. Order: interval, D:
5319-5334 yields 5319.5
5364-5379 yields 5378.0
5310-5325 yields 5310.5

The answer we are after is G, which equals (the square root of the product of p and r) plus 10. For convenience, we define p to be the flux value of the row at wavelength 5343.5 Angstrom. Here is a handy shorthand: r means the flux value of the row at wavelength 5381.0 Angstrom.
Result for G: 22.1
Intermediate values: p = 11.7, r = 12.6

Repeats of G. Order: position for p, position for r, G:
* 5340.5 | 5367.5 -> 21.4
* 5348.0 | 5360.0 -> 21.8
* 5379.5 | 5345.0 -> 22.0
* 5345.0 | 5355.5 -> 22.2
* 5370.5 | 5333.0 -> 21.5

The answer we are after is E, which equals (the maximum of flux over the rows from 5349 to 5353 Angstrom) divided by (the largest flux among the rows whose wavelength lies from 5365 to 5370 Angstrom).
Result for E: 1.13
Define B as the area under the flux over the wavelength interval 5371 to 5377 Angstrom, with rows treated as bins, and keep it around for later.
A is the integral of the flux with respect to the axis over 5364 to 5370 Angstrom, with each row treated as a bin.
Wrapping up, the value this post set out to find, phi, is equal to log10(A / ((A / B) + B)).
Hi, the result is -0.03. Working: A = 65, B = 69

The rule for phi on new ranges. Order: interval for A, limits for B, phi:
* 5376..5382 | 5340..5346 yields 0.01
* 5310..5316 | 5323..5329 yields 0.05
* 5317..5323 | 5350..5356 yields -0.03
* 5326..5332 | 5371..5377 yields -0.03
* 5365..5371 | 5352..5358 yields -0.07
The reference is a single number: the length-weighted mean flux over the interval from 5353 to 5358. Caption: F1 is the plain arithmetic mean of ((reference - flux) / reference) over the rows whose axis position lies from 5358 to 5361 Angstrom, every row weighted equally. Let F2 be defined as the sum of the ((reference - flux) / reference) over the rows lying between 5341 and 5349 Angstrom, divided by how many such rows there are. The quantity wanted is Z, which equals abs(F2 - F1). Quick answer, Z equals 0.05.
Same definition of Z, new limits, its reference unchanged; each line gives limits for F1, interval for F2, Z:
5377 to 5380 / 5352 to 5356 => 0.03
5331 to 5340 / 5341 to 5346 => 0.01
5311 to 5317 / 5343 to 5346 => 0.02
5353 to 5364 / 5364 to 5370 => 0.12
